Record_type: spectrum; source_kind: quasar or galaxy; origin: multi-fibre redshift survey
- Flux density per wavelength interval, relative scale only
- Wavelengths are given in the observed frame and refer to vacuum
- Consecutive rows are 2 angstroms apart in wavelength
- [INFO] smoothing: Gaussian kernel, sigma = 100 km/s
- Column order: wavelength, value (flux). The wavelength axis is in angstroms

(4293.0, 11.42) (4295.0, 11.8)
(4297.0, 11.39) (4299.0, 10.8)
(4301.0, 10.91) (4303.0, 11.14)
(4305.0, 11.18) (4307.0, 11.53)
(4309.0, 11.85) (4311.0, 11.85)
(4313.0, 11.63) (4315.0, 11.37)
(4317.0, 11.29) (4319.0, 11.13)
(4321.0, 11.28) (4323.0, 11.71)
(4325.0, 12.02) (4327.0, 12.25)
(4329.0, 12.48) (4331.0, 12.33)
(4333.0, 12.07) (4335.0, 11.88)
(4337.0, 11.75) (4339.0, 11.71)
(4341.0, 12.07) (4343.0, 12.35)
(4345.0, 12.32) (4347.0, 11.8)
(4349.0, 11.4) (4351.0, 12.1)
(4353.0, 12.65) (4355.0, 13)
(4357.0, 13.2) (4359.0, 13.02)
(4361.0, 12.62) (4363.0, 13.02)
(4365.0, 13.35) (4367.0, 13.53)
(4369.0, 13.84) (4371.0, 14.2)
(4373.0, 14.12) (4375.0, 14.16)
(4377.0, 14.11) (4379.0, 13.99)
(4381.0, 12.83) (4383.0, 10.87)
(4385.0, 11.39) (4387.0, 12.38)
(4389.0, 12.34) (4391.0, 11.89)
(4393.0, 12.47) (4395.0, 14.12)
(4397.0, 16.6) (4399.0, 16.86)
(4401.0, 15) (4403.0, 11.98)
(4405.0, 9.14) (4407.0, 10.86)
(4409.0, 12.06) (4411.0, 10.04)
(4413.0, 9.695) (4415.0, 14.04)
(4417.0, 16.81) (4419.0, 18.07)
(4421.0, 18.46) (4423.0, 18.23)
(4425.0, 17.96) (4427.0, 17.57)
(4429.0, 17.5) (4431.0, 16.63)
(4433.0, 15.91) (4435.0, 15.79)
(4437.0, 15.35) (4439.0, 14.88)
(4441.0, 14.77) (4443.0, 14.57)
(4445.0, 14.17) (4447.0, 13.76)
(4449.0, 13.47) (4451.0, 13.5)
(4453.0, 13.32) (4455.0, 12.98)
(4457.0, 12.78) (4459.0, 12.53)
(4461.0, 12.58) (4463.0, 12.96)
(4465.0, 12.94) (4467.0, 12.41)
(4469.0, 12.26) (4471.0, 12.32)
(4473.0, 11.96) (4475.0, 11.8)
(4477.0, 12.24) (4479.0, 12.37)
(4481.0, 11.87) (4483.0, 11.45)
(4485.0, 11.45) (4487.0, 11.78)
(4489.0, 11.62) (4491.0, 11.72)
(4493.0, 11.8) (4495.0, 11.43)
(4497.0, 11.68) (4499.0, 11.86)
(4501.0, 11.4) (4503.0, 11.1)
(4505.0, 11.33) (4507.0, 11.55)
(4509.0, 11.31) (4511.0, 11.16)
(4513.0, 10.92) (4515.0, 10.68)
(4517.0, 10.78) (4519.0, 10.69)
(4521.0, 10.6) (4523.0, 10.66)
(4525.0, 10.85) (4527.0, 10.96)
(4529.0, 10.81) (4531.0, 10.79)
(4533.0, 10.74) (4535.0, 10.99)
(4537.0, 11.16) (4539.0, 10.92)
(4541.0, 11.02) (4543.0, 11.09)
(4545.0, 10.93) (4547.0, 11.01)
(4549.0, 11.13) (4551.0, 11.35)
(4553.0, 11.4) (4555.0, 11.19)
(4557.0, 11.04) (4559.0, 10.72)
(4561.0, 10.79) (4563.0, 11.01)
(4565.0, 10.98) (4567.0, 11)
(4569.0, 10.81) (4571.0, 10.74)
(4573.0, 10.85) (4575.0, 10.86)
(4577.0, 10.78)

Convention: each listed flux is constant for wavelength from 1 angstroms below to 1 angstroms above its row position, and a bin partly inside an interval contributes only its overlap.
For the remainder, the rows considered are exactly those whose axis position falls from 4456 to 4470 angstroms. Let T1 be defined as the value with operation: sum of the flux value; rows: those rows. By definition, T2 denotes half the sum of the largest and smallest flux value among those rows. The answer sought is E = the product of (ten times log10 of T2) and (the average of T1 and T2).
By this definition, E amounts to 556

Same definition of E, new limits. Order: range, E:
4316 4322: 236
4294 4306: 413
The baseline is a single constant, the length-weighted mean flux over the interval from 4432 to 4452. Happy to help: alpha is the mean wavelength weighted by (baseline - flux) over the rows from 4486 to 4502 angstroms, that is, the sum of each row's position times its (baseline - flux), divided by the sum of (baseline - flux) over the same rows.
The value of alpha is 4494.1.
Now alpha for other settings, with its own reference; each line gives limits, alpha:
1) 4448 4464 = 4456.8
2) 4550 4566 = 4558.2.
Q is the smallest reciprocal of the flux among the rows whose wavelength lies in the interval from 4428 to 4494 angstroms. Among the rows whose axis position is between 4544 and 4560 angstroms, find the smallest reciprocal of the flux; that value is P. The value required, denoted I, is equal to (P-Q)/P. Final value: 0.35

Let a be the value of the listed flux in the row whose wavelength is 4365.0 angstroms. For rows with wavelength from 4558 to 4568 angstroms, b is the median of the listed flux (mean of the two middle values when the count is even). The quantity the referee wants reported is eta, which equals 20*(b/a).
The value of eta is 16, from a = 13.35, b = 11.0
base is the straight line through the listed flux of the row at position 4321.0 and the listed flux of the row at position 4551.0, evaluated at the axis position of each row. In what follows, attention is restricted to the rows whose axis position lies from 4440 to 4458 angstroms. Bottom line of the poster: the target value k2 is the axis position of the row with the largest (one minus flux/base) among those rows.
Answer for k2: 4457.0 angstroms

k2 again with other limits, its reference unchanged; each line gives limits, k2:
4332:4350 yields 4349.0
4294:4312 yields 4299.0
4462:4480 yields 4475.0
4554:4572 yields 4559.0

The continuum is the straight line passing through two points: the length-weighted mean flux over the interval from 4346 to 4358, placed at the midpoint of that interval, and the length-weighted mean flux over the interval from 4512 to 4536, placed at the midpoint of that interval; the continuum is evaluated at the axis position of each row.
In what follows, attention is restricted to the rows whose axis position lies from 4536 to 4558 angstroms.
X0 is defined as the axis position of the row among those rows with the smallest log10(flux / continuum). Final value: 4539.0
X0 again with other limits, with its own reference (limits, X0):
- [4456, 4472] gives 4469.0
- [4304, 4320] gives 4305.0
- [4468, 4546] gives 4521.0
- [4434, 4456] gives 4455.0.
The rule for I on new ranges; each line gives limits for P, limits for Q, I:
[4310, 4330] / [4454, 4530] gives 0.04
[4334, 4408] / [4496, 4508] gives -0.42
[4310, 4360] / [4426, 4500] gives 0.25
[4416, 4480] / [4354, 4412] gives -0.09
